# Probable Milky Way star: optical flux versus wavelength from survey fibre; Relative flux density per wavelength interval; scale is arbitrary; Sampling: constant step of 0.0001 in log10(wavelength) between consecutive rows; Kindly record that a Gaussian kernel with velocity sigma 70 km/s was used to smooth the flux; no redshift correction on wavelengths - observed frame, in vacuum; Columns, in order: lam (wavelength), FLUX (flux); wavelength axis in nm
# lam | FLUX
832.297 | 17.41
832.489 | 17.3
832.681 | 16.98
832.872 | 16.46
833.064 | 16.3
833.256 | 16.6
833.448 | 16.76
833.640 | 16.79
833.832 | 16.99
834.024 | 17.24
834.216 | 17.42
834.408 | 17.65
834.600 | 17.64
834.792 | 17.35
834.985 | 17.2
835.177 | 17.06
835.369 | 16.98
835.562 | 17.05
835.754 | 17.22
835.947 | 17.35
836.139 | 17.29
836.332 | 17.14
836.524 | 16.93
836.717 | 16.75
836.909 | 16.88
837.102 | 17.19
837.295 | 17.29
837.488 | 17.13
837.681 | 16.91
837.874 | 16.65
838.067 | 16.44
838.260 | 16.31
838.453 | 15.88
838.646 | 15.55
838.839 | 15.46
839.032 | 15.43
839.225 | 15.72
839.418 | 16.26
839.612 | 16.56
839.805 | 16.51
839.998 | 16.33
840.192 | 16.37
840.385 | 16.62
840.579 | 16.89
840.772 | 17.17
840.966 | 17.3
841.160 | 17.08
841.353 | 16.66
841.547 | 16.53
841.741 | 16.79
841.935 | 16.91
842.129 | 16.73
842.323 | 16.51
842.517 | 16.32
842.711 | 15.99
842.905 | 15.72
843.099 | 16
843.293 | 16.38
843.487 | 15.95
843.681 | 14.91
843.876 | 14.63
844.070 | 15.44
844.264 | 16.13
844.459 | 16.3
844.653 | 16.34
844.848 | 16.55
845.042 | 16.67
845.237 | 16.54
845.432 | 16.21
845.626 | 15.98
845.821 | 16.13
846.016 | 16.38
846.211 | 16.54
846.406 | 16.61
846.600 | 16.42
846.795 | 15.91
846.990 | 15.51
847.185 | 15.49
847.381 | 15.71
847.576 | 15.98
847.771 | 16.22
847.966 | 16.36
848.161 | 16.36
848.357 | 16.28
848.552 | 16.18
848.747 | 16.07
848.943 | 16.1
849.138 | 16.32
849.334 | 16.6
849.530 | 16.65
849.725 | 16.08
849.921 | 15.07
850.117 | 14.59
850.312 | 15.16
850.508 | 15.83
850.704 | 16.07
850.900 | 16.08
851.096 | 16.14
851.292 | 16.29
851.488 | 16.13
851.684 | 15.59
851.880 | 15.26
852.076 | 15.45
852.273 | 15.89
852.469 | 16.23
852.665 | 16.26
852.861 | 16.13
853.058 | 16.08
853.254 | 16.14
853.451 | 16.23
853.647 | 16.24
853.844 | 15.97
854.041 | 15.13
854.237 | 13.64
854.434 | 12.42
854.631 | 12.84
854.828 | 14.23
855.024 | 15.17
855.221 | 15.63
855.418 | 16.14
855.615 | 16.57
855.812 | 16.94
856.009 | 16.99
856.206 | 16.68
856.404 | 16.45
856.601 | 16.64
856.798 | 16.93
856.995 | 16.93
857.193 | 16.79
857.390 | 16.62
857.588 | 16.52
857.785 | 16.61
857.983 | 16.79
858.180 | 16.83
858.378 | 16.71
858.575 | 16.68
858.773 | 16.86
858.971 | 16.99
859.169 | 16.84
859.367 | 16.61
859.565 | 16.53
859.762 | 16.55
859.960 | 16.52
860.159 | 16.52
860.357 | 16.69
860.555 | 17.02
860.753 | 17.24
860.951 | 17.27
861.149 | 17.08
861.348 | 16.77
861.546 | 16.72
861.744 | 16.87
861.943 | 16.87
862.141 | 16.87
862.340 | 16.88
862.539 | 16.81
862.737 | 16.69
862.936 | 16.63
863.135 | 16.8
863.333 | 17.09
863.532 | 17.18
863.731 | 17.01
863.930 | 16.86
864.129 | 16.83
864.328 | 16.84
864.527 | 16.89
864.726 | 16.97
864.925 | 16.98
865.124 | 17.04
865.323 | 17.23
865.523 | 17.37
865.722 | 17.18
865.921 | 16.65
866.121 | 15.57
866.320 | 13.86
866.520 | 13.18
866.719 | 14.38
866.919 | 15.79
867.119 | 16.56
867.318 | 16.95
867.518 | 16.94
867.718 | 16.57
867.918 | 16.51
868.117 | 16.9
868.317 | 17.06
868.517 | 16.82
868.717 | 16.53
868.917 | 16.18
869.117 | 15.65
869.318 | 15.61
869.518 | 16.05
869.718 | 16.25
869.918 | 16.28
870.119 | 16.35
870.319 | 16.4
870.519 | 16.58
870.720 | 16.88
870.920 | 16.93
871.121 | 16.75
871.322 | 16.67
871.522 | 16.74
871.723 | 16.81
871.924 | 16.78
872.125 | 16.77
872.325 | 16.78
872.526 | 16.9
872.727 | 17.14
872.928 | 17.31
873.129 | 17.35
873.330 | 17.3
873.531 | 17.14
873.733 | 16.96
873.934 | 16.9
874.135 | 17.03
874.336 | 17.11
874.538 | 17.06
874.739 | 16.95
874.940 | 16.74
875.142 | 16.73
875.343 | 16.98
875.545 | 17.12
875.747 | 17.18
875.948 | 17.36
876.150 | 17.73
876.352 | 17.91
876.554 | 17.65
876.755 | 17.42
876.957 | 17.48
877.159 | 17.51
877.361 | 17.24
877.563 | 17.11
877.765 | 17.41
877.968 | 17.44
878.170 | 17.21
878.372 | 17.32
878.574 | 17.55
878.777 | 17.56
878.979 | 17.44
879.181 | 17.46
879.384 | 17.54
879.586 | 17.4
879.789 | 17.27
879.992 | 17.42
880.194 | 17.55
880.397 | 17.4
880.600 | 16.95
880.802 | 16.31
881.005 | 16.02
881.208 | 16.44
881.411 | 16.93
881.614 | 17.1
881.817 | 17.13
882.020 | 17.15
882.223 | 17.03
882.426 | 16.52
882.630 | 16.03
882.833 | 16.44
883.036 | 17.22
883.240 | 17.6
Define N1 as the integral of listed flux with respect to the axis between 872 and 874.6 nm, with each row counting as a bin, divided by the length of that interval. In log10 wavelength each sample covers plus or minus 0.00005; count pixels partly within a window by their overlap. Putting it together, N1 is 17.1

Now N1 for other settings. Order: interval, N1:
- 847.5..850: 16.2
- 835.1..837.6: 17.1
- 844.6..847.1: 16.3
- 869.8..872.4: 16.7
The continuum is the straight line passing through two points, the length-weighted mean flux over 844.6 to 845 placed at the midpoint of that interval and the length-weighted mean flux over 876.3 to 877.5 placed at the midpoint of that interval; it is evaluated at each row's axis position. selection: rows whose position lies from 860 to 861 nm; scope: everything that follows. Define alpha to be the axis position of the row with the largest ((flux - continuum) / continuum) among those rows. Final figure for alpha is 860.951 nm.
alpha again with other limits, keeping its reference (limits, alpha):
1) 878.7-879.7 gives 878.777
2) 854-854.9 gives 854.041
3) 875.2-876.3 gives 876.150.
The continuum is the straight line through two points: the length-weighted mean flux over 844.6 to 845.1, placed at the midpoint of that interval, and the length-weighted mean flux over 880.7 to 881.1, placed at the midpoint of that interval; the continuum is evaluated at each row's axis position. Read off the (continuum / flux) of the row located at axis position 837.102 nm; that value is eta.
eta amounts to 0.97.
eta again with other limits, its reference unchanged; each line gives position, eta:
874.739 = 0.96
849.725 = 1.02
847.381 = 1.05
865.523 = 0.94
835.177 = 0.97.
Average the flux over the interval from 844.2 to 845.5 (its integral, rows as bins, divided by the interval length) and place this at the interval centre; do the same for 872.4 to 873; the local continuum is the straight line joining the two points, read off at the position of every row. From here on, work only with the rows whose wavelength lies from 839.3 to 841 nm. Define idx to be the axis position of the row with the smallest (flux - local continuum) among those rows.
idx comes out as 839.418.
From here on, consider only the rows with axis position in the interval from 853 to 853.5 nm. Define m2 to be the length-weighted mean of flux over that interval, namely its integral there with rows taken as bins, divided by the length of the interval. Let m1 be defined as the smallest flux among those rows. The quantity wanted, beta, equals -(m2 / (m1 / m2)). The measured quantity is -16.2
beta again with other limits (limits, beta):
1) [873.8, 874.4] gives -17.2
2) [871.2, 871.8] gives -16.8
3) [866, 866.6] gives -15.5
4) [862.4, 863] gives -16.8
